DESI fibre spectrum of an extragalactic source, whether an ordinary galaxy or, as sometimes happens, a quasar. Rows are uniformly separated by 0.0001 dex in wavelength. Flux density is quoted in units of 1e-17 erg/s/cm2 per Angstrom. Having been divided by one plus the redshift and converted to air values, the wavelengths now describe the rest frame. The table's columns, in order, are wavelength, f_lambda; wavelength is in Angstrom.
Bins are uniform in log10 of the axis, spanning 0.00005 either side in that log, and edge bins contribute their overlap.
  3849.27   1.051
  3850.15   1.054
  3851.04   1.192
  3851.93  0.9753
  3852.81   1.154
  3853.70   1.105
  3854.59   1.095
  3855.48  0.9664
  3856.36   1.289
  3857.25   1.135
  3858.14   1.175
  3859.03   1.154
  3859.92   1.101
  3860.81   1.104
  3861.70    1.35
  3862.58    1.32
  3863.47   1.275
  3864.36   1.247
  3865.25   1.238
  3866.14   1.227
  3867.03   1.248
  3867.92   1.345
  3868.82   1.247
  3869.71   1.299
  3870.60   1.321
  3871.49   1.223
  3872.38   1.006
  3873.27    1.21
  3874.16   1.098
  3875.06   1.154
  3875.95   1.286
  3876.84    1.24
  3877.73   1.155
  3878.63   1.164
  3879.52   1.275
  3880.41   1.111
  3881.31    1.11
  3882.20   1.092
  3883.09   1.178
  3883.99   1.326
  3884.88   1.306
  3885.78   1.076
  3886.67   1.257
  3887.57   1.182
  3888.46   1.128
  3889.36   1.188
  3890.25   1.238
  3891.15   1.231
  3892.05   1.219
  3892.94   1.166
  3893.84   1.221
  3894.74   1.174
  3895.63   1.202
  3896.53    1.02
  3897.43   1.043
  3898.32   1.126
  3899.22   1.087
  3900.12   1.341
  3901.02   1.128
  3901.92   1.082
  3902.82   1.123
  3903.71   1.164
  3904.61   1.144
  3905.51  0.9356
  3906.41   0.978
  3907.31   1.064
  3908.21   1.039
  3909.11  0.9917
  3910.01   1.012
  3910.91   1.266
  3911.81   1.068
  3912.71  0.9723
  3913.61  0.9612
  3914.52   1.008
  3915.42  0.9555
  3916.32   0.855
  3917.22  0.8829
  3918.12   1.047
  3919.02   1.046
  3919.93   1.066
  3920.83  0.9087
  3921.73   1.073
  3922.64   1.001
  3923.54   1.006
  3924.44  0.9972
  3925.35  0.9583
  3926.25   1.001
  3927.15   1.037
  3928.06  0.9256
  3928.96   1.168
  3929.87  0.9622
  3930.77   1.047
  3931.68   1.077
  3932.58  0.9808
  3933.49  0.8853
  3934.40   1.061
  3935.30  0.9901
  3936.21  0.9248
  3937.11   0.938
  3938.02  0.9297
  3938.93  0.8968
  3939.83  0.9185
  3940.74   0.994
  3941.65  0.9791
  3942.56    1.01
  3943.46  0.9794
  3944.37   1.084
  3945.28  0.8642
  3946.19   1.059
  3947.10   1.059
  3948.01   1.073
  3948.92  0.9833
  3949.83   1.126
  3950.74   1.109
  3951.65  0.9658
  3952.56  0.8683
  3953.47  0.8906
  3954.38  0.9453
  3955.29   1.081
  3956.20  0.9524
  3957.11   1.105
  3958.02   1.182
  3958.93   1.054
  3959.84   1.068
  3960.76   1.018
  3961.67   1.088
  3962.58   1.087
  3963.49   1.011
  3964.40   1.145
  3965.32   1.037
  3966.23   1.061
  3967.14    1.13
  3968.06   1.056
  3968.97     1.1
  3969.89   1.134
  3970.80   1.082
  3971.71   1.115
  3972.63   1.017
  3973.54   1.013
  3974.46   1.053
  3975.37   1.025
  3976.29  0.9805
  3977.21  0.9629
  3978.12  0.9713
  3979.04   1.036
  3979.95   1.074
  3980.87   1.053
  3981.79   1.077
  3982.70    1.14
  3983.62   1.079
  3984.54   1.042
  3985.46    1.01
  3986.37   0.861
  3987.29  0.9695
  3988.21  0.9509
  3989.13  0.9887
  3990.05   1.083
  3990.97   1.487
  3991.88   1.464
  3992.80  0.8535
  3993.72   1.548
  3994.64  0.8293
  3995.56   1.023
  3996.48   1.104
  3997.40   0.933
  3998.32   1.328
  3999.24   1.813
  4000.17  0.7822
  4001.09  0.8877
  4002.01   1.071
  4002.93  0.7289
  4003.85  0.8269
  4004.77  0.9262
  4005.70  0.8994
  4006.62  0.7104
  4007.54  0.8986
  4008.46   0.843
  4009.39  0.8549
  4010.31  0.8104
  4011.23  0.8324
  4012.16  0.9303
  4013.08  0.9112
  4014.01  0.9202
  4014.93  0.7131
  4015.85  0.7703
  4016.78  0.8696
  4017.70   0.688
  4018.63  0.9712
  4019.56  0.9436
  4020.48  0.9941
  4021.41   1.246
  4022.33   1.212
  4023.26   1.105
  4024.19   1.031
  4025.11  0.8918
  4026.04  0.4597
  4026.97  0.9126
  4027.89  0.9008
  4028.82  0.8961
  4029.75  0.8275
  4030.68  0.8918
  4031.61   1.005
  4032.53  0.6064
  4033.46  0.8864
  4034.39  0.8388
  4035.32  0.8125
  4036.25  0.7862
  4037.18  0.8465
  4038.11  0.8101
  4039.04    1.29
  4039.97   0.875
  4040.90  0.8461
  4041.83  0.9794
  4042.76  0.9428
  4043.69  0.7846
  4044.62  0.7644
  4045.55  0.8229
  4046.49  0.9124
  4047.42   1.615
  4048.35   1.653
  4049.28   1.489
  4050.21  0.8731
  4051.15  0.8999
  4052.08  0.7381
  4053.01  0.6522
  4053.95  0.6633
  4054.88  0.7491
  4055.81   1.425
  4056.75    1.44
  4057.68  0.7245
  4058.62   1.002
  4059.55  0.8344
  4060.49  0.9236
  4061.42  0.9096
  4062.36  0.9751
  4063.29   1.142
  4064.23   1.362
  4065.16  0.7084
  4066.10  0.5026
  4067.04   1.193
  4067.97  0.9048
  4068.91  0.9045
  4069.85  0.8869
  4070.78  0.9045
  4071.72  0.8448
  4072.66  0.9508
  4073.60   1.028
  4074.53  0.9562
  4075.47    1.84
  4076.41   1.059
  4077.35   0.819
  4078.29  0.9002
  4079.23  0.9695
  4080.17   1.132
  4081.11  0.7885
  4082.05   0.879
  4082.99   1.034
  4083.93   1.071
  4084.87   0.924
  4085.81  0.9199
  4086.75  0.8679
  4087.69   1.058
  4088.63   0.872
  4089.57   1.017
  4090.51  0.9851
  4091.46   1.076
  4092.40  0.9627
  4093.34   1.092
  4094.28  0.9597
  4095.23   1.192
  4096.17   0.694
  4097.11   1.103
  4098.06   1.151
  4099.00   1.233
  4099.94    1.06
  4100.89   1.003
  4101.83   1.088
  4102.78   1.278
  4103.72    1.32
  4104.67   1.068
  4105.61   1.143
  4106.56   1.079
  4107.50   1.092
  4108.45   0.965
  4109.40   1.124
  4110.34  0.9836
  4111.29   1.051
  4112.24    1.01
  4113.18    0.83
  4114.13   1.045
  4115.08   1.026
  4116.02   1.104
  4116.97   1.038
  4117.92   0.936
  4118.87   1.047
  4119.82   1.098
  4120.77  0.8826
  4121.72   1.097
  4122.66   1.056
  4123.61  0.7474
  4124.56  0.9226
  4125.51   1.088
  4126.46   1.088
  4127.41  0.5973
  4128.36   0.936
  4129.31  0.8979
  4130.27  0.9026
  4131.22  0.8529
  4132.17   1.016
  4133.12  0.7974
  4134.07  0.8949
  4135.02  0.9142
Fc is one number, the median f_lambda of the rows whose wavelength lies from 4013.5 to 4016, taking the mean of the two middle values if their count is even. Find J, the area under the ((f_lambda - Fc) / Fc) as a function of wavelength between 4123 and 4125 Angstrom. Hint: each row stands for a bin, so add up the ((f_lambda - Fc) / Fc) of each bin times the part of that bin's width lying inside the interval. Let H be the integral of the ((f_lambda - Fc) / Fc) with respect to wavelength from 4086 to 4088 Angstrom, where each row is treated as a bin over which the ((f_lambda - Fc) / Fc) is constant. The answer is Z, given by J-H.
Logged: -0.3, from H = 0.5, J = 0.2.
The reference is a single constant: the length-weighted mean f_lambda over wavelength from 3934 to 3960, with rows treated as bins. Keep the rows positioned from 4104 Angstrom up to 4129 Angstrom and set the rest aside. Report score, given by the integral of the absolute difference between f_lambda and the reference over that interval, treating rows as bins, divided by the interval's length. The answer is 0.10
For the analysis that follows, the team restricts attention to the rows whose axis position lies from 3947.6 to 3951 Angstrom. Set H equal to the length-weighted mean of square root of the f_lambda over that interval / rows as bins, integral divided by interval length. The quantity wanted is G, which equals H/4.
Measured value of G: 0.258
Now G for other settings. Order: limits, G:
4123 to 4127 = 0.244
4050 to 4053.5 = 0.220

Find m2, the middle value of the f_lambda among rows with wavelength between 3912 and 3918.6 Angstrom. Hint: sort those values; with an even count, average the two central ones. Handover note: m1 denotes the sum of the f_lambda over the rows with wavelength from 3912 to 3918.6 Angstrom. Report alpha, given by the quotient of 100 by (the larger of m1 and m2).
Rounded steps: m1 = 6.7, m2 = 0.96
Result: 15.0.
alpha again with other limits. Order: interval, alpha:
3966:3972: 13.0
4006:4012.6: 17.0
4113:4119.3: 14.2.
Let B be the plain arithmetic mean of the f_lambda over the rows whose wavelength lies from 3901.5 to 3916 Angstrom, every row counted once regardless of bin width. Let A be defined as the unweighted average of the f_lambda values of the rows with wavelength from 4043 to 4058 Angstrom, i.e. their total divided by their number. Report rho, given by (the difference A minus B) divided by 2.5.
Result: -0.01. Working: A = 1.01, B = 1.05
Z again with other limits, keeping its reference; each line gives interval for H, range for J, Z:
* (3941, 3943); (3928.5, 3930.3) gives 0.1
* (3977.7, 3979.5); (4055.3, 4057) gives 0.9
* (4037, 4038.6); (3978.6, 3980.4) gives 0.5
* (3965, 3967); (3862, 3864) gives 0.6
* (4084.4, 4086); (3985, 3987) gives 0.1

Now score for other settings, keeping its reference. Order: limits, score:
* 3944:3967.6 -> 0.08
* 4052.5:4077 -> 0.21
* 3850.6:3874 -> 0.19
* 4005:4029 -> 0.15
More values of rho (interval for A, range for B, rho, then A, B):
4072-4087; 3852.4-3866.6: -0.07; 1.01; 1.18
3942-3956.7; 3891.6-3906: -0.05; 1.00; 1.14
